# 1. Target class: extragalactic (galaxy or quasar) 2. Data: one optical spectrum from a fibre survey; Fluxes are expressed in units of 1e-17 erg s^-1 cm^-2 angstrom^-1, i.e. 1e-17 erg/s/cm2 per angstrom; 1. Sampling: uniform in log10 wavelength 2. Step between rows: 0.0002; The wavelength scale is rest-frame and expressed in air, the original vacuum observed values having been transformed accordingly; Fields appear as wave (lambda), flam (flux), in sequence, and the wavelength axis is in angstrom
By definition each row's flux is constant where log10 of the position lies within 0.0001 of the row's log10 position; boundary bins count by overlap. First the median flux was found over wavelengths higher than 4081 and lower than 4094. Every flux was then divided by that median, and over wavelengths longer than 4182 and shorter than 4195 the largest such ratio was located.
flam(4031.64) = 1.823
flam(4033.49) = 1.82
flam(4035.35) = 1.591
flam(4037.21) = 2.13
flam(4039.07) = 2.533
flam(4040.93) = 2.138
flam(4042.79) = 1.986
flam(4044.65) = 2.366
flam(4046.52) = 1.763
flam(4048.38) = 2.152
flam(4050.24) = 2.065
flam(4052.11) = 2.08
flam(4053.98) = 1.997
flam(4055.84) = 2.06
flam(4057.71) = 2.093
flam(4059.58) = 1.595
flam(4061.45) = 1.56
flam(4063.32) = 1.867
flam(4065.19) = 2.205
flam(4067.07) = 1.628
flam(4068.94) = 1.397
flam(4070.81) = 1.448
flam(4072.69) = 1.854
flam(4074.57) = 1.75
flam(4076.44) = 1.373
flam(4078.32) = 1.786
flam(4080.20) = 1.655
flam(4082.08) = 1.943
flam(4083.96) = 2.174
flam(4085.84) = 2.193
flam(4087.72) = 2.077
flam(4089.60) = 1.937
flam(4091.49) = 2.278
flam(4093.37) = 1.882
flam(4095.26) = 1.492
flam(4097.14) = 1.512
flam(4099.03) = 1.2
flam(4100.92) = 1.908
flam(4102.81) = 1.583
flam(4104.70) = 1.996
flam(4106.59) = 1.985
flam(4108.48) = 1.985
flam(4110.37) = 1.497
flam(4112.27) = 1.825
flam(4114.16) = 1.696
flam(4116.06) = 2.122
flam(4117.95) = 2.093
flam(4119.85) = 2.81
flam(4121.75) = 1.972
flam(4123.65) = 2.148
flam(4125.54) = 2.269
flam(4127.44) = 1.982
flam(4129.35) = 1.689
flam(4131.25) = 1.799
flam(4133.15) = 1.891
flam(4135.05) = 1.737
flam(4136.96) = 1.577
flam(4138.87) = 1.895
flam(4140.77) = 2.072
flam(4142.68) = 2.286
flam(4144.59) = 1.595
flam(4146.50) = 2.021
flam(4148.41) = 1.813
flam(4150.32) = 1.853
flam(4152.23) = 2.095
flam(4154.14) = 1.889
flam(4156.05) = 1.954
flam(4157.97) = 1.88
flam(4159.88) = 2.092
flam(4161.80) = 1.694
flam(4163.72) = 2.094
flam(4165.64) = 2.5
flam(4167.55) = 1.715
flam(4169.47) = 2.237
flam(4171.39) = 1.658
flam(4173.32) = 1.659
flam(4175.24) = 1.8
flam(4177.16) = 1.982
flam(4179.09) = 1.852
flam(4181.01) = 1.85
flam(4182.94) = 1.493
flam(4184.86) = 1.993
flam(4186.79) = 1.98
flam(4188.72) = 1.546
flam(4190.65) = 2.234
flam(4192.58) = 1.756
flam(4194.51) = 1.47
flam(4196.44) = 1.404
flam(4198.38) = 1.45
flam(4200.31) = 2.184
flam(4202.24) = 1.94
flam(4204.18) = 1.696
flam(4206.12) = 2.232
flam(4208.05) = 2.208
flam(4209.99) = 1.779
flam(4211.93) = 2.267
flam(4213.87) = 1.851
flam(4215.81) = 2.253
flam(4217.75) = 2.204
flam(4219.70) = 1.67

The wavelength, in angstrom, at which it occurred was 4190.65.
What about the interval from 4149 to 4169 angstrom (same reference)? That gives 4165.64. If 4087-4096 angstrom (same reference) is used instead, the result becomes 4091.49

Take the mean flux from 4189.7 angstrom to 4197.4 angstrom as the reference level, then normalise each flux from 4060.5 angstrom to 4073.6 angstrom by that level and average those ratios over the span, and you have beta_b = 1.00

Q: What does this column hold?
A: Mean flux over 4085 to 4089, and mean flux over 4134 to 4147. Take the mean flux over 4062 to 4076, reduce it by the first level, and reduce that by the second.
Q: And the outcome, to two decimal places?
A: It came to -2.28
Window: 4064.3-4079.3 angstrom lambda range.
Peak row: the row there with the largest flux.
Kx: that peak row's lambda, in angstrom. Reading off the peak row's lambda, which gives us 4065.19 angstrom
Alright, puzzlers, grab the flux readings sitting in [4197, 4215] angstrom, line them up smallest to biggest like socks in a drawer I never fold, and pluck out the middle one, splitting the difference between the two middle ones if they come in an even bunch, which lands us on 1.94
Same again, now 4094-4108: 1.58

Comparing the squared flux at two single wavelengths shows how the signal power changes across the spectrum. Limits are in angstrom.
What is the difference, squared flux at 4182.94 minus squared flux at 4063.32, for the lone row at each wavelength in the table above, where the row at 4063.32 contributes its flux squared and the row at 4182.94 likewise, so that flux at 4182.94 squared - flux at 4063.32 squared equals -1.3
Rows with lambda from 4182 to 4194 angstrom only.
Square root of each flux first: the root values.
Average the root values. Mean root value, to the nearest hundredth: 1.35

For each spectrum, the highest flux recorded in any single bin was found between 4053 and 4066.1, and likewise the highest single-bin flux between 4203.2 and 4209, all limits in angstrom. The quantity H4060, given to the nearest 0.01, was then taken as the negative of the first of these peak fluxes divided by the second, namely -0.99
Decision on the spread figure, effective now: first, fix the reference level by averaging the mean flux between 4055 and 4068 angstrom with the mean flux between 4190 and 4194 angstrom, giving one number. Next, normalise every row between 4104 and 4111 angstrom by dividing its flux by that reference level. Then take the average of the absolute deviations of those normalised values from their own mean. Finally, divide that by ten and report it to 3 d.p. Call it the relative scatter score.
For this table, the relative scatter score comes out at 0.010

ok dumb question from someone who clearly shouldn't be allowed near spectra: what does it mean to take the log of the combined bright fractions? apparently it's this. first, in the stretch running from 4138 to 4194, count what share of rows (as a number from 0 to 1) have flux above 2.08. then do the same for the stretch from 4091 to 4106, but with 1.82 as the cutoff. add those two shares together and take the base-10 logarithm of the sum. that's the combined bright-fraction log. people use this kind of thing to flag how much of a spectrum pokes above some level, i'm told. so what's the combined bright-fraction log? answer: -0.13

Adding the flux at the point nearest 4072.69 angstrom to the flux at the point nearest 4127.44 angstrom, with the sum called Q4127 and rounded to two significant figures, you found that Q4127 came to 3.8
